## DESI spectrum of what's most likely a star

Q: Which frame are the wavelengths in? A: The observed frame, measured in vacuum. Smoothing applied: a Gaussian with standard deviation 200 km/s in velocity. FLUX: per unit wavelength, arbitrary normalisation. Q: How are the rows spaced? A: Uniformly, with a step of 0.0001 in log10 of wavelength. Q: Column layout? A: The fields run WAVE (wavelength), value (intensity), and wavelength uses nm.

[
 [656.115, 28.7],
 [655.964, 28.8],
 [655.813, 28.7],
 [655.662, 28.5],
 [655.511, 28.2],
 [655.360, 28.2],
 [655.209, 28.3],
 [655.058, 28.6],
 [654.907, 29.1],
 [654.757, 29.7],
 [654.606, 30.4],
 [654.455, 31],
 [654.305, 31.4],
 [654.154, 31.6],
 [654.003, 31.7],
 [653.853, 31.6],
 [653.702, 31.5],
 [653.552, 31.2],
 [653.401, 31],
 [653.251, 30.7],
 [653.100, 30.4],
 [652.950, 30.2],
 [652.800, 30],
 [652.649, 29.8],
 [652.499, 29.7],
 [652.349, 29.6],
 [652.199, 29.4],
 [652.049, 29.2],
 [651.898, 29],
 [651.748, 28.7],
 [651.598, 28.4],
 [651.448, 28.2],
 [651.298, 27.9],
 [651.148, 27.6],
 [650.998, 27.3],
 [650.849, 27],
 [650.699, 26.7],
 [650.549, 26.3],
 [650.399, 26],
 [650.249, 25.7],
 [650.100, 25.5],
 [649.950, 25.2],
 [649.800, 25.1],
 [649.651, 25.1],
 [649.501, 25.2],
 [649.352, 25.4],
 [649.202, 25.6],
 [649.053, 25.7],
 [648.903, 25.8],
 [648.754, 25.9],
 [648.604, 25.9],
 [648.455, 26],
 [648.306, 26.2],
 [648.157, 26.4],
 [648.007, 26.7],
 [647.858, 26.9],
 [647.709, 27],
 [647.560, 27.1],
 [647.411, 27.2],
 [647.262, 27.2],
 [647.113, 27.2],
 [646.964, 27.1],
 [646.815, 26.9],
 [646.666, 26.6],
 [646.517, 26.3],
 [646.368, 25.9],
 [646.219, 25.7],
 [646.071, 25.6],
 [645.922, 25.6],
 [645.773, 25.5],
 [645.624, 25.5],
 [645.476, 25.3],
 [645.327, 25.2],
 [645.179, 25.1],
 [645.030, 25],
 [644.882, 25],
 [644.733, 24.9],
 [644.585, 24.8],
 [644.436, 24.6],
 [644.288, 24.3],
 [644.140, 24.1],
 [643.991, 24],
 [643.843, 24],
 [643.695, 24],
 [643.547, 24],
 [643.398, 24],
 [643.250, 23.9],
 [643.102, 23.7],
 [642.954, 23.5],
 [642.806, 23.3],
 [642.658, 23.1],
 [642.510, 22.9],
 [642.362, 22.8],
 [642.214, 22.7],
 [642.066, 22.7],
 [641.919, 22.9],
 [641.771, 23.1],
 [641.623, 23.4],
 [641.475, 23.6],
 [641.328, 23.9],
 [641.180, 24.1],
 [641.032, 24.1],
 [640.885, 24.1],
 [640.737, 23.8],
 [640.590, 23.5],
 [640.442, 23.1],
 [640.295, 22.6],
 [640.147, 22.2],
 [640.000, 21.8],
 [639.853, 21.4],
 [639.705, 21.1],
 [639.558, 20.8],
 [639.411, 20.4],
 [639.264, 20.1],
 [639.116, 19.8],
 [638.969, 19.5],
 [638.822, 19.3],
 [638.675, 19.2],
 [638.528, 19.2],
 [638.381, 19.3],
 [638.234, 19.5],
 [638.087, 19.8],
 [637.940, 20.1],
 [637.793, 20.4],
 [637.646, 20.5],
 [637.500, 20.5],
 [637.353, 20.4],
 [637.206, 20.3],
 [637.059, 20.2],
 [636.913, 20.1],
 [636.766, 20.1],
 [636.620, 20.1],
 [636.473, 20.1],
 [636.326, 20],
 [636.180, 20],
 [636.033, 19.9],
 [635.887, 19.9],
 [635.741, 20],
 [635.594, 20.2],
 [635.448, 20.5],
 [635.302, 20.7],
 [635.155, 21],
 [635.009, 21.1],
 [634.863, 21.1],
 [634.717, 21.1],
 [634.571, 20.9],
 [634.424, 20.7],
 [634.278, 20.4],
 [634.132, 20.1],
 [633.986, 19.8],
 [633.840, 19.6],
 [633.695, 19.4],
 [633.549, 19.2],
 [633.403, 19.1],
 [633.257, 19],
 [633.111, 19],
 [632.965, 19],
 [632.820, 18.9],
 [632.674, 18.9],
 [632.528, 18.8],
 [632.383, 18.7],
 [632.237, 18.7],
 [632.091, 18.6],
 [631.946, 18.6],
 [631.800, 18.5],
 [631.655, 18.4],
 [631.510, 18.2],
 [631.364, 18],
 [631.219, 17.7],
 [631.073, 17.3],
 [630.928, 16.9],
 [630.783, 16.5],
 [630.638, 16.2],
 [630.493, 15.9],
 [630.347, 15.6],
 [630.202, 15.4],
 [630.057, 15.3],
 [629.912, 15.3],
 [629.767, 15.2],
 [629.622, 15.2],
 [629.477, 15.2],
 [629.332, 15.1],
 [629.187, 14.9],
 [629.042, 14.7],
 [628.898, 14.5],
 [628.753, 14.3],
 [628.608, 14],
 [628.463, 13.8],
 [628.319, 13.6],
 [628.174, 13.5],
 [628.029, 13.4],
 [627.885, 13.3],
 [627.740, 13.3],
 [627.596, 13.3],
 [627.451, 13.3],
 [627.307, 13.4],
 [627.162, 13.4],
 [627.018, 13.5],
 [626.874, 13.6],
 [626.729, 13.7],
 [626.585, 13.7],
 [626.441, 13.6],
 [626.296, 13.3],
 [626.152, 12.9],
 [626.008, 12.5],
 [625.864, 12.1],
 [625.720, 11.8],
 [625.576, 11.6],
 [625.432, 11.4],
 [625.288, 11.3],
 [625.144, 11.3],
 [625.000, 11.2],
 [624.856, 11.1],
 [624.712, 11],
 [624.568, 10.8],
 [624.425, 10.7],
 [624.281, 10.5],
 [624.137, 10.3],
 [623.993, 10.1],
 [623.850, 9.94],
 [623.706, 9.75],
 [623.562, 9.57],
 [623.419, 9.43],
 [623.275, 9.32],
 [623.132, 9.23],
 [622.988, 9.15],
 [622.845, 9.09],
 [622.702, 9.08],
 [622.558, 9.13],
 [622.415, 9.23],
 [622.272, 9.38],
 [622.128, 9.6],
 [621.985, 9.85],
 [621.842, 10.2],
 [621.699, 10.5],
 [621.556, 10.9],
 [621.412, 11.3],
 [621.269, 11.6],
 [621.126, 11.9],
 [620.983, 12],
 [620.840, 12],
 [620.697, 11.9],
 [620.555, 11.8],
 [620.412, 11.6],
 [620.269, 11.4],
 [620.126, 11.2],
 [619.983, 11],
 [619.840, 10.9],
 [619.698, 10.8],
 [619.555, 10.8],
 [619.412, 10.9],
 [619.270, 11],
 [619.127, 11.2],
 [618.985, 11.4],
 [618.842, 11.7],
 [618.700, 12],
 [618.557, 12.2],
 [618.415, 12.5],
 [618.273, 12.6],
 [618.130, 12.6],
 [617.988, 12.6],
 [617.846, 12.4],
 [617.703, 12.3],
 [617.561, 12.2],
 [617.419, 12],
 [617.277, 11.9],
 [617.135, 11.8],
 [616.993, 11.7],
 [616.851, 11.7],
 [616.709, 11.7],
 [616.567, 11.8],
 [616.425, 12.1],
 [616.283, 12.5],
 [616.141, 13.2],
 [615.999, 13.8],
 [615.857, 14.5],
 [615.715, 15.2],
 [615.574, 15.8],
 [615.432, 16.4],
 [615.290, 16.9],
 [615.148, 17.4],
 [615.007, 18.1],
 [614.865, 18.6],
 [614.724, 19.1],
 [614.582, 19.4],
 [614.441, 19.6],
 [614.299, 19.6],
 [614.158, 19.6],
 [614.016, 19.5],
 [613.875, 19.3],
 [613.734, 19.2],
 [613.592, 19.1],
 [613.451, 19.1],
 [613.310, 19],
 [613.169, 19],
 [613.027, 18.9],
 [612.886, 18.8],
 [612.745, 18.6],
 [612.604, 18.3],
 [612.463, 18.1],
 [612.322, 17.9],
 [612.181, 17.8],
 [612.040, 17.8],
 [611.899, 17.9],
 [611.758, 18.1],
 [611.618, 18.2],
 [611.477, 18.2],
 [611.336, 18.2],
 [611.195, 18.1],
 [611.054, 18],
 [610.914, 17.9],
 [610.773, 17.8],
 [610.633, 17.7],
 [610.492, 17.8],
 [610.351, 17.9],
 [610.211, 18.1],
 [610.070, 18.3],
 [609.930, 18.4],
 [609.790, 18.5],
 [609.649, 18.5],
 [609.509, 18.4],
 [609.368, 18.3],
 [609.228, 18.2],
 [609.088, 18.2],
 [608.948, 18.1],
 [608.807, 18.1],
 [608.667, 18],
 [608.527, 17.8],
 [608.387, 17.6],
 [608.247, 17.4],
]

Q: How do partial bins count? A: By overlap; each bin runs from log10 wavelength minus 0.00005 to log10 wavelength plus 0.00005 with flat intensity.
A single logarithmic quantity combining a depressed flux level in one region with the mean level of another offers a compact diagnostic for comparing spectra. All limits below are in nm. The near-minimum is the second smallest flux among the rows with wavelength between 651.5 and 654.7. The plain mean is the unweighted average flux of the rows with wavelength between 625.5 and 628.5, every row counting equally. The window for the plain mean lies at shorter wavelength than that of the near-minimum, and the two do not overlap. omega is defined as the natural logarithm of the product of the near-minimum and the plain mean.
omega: 5.9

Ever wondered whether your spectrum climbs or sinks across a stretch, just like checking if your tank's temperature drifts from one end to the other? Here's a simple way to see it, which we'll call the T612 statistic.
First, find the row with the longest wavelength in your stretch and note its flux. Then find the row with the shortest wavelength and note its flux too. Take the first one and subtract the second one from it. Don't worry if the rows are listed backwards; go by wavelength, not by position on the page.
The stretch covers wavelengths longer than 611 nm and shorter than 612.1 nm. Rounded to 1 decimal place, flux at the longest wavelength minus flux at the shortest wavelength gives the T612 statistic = -0.2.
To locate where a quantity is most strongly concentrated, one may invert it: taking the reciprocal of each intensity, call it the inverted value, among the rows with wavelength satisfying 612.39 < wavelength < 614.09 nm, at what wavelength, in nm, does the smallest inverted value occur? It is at 614.016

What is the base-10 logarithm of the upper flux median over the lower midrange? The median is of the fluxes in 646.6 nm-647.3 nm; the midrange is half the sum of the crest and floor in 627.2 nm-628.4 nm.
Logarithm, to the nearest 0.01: 0.30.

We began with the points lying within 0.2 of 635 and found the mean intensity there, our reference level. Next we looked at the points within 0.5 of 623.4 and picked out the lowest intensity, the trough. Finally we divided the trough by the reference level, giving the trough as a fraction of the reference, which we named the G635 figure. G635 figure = 0.43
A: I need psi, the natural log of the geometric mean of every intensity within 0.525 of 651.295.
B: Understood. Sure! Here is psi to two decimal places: 3.33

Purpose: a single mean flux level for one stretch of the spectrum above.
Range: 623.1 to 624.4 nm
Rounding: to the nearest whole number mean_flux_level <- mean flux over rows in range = 10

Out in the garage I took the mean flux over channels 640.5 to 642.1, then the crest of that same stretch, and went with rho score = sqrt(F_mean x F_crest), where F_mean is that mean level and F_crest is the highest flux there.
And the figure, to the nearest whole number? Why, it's 24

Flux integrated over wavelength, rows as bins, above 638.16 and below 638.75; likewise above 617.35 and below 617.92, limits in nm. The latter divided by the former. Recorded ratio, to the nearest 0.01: 0.61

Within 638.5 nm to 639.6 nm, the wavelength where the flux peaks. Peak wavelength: 639.558 nm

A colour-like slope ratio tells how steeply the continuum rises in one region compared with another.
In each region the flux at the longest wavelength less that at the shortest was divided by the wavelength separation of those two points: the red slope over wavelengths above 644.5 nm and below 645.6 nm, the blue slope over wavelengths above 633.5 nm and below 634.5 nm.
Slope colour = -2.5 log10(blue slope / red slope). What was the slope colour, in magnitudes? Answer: -1.2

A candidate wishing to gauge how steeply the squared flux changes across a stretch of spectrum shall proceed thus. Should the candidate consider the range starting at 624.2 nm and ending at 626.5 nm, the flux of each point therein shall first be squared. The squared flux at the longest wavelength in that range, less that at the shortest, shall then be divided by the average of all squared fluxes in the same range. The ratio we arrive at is 0.5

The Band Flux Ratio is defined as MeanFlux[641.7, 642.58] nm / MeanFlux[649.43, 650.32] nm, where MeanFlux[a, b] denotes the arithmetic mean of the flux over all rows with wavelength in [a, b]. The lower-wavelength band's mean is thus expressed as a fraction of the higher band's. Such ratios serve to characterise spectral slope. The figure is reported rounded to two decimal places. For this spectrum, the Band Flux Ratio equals 0.90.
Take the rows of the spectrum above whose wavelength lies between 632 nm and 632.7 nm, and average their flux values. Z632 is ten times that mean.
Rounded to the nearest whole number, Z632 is 187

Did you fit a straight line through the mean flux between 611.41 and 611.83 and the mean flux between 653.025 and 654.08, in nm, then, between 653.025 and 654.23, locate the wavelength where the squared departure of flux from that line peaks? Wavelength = 653.100 nm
